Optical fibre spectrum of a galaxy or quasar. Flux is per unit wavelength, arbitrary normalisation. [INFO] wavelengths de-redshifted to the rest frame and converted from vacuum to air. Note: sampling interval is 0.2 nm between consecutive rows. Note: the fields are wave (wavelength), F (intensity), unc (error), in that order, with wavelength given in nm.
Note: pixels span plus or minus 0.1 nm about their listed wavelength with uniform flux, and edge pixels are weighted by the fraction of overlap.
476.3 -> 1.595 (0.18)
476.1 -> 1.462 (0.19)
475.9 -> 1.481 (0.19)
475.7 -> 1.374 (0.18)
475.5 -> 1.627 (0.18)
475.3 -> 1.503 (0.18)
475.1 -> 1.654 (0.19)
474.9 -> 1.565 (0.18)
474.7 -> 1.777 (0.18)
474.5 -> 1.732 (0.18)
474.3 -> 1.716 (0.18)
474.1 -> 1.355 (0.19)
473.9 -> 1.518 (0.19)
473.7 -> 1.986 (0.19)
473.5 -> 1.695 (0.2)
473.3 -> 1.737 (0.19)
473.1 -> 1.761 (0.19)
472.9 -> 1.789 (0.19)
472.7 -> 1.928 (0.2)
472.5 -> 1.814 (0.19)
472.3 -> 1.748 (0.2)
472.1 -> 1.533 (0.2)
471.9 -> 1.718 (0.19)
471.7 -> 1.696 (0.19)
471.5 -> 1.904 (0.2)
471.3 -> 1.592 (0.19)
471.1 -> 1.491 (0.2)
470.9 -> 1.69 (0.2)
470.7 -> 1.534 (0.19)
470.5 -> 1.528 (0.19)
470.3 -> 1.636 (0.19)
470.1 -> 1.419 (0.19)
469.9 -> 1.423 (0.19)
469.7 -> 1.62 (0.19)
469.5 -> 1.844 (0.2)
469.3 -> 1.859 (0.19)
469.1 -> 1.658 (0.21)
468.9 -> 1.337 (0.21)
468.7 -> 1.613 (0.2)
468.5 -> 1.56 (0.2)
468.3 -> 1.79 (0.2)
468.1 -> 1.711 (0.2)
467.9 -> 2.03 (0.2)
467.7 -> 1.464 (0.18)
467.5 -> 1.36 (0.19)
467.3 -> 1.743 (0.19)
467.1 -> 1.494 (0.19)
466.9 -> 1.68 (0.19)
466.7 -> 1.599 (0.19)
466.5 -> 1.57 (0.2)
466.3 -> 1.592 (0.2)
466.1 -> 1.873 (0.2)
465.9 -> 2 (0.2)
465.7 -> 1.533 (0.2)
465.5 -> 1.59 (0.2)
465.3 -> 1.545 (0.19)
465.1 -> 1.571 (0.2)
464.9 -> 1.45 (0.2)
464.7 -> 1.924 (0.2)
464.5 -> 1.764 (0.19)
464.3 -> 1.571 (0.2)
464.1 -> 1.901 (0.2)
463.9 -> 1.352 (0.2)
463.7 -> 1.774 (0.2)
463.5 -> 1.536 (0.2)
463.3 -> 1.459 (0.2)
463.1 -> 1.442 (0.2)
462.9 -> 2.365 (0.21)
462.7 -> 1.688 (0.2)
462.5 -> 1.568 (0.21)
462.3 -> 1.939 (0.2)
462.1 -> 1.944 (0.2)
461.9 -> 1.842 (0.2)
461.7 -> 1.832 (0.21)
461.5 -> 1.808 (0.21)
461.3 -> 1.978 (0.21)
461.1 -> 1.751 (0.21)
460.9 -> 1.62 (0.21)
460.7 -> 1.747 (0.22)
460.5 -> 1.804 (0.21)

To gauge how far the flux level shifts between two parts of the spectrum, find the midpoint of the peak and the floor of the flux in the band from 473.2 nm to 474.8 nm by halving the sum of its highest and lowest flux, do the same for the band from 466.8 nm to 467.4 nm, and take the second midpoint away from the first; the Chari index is 0.05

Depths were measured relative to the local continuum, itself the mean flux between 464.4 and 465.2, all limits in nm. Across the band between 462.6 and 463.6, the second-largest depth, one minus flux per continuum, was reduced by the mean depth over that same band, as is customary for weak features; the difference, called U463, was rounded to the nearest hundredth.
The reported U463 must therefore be 0.14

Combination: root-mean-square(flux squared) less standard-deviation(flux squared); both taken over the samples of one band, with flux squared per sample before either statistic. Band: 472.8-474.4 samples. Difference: 2.38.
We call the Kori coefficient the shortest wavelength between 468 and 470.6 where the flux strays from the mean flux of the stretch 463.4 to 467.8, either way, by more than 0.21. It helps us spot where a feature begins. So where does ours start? 468.9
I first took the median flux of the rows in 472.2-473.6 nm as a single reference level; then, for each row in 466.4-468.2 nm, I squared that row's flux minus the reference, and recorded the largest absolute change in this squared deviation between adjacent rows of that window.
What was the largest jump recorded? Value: 0.16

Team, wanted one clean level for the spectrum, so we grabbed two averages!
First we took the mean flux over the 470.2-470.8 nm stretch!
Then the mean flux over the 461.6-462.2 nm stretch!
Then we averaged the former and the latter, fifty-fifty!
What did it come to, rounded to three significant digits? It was 1.72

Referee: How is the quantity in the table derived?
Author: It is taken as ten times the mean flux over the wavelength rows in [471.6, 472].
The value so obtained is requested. 17.1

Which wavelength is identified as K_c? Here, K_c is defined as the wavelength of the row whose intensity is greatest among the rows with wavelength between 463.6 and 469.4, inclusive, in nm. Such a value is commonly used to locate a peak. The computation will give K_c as 467.9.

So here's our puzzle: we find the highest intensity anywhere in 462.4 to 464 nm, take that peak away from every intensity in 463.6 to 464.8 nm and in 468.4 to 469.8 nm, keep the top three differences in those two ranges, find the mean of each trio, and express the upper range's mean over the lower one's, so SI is 1.16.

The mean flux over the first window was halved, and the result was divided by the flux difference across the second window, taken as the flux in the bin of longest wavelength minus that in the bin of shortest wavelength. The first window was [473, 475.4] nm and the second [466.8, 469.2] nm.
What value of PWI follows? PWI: -38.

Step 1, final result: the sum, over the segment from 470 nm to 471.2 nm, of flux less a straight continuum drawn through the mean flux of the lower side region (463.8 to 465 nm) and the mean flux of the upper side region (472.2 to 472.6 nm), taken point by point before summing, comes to -1.2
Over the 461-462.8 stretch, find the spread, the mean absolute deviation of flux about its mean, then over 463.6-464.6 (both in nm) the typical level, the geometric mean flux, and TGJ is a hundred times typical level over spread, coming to 1655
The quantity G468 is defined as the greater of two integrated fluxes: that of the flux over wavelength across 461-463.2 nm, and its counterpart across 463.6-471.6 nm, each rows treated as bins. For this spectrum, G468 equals 13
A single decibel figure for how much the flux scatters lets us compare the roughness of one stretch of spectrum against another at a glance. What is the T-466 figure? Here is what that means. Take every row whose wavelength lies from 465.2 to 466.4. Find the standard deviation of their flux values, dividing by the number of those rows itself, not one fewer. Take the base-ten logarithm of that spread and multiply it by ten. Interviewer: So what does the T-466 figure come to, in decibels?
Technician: -7.4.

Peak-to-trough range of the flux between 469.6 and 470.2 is 0.20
